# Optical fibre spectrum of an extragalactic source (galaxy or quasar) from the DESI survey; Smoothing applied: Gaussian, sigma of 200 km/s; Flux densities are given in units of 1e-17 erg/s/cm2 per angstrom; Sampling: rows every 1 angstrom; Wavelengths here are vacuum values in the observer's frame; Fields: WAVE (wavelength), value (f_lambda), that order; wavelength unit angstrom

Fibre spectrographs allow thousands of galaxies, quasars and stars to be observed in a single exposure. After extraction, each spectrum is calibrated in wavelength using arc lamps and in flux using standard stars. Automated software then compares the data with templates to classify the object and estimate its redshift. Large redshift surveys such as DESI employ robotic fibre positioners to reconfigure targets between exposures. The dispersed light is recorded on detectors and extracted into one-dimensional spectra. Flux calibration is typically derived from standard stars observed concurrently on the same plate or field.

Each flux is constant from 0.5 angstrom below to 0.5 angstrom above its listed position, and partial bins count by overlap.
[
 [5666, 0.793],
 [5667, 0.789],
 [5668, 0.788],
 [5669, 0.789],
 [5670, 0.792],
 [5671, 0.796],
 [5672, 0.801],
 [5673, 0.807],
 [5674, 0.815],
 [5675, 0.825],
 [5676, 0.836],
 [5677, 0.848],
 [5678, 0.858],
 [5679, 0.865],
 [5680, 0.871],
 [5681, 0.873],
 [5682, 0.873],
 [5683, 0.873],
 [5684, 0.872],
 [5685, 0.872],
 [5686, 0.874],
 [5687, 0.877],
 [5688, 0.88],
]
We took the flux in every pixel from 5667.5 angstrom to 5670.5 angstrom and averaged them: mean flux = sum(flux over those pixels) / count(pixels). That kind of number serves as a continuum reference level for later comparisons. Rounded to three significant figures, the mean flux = 0.790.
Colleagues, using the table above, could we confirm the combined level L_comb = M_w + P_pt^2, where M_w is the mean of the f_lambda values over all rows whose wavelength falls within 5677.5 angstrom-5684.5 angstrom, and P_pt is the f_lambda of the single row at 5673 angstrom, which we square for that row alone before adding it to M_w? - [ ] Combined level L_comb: 1.52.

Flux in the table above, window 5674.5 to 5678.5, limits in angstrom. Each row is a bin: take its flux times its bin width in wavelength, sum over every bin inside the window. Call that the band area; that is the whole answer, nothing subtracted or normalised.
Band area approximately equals 3.37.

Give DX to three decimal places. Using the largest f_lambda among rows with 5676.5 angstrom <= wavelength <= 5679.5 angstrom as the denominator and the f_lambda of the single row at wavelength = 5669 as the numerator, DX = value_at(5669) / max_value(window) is 0.912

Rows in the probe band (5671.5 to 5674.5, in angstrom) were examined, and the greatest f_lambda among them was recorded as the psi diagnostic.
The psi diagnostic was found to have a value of 0.815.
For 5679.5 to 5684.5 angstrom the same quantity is 0.873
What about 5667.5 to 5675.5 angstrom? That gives 0.825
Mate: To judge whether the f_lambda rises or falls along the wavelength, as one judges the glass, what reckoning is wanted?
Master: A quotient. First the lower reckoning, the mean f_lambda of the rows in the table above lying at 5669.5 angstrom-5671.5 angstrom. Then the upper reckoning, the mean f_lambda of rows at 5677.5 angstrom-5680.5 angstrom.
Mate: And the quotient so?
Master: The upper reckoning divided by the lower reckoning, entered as 1.09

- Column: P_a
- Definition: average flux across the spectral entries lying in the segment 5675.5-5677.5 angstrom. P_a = 0.84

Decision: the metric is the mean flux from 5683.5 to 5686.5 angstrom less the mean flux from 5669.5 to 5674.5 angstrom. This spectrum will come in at 0.070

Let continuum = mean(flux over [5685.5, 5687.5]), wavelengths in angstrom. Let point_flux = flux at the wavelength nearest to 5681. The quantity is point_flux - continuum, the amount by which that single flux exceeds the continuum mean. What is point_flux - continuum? 0.00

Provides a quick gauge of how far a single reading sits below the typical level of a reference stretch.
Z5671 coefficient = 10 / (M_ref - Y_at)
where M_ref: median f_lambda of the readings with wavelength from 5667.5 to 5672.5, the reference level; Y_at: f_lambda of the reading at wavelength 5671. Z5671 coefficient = -2500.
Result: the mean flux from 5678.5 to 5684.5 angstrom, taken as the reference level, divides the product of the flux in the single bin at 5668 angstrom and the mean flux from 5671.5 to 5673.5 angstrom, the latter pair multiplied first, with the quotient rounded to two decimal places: 0.73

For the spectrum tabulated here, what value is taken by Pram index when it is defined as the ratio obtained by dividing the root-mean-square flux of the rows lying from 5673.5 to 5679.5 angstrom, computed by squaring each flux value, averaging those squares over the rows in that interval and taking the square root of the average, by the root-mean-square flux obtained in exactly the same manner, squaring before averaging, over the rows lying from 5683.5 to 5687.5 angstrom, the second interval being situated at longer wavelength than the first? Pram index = 0.96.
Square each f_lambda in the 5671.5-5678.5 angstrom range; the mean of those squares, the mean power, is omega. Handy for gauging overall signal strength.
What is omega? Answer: 0.68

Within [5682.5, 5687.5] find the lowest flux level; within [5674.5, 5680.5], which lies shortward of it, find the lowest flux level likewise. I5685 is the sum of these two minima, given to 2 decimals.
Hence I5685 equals 1.70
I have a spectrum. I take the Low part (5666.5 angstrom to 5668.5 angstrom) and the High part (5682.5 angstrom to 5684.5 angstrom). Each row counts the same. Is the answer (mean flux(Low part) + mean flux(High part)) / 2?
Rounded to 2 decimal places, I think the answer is 0.83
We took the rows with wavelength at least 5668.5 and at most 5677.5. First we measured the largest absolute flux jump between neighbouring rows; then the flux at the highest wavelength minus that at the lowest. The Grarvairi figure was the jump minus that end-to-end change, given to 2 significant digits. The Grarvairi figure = -0.047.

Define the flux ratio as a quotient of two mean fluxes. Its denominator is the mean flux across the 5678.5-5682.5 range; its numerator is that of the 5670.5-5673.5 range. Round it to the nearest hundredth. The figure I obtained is 0.92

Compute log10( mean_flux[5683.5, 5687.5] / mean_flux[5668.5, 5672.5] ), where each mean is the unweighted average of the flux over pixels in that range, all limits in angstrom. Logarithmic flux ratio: 0.04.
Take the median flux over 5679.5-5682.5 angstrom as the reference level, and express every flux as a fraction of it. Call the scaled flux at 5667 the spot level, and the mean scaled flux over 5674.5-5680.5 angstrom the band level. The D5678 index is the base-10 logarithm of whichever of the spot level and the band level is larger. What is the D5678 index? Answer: -0.011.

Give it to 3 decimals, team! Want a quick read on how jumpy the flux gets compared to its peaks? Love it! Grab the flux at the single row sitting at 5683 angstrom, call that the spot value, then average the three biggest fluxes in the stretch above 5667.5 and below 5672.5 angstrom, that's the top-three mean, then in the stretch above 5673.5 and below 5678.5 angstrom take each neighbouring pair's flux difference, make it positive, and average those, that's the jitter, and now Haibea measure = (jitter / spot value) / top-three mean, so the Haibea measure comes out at 0.015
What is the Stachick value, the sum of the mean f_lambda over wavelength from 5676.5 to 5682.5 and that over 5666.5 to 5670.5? 1.65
